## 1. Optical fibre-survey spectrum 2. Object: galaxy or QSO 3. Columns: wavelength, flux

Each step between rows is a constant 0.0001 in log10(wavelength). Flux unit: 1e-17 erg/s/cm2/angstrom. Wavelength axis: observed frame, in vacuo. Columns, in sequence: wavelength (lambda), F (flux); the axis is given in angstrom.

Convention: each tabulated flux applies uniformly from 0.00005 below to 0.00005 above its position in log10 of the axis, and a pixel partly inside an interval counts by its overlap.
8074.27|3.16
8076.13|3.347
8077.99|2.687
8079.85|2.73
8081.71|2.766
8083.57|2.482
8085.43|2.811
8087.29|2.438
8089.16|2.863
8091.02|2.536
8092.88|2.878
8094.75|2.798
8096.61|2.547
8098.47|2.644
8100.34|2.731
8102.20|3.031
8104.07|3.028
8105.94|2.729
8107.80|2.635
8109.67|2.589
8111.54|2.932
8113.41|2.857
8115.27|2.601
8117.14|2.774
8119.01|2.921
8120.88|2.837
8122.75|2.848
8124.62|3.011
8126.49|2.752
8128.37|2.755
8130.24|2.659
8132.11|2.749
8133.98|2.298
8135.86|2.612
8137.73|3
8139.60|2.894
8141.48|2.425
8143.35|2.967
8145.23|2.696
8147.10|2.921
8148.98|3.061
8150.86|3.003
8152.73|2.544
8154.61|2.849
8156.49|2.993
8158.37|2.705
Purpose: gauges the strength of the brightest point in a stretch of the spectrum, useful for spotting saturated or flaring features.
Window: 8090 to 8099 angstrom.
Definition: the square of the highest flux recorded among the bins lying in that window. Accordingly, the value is 8.3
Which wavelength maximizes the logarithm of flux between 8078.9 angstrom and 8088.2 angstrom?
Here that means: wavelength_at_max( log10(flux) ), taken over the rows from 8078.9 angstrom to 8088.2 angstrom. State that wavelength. 8085.43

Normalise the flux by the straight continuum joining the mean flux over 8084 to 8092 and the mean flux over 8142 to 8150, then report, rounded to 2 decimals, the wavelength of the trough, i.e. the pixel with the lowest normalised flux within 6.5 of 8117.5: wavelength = 8115.27 angstrom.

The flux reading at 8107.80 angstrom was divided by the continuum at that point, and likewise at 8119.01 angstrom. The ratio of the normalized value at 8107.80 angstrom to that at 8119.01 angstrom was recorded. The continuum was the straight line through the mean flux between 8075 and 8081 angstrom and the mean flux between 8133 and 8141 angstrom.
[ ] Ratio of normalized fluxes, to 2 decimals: 0.89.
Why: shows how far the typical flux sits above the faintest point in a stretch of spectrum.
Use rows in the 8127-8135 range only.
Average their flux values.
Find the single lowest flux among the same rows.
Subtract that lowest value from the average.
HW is 0.32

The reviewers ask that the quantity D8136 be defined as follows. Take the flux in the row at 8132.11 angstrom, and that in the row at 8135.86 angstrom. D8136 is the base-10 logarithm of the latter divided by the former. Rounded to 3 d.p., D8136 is -0.022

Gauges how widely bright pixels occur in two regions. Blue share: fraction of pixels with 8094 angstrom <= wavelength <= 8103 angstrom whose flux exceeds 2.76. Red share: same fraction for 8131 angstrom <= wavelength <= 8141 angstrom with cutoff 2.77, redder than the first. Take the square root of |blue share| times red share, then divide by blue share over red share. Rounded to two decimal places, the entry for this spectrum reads 0.40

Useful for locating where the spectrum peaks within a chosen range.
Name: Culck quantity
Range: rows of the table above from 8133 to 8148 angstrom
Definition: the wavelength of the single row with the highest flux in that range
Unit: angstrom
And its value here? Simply 8137.73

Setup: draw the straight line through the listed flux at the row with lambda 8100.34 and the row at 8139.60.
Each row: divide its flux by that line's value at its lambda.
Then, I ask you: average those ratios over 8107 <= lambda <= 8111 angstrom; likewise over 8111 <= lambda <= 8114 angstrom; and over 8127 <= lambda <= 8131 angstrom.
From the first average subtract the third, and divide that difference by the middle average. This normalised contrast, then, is 0.00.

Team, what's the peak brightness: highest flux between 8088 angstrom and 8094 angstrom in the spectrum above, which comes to 2.878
